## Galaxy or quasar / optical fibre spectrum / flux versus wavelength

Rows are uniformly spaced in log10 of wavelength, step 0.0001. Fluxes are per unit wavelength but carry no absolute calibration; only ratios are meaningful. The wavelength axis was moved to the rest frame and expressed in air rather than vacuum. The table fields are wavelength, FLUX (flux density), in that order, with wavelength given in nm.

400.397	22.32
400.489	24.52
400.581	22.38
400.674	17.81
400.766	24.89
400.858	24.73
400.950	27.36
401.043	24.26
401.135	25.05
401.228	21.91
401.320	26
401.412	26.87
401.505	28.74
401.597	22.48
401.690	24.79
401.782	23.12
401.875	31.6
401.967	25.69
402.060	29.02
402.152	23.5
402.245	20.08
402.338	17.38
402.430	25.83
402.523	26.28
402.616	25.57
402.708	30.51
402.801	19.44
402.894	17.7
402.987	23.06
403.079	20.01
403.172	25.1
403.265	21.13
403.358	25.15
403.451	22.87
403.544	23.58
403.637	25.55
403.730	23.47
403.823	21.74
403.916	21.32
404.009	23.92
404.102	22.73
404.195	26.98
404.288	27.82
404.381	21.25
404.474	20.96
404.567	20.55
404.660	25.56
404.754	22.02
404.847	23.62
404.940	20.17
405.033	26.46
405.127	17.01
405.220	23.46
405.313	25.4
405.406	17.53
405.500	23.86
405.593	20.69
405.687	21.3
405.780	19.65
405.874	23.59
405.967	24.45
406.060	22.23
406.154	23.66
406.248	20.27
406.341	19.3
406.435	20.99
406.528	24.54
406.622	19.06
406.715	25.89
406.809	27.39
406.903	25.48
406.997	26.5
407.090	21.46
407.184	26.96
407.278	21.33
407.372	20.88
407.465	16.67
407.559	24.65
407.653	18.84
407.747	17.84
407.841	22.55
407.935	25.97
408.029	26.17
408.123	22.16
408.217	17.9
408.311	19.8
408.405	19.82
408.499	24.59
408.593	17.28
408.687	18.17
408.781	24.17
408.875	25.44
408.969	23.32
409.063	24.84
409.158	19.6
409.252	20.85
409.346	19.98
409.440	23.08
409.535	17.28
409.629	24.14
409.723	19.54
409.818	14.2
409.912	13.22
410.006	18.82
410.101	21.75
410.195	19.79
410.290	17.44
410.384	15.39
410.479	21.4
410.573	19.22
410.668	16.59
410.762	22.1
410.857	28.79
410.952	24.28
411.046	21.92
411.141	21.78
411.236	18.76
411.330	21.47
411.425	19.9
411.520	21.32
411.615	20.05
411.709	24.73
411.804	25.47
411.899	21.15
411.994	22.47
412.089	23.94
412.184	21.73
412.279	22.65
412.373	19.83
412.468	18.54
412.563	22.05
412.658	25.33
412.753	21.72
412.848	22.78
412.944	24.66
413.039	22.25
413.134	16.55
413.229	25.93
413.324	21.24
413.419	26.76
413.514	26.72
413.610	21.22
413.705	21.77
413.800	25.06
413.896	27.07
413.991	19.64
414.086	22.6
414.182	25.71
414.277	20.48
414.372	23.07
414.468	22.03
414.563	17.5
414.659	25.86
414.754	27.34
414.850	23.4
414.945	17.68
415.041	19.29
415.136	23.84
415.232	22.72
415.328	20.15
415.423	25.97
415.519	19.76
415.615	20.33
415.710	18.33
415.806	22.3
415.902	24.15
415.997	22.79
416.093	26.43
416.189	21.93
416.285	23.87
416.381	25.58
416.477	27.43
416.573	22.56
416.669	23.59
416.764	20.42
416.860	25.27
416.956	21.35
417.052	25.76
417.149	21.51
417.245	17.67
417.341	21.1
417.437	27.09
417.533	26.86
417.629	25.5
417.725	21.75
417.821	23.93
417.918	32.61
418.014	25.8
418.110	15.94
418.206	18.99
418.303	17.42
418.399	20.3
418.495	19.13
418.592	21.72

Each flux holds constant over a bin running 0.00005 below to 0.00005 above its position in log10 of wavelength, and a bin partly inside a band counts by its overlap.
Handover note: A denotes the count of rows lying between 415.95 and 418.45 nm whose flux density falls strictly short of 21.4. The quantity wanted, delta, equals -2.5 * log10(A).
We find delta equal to -2.26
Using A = 8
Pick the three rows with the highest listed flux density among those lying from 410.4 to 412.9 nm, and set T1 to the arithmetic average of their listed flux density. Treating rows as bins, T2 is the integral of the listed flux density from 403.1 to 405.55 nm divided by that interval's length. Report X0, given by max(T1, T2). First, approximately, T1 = 26.53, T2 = 23.0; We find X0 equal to 26.5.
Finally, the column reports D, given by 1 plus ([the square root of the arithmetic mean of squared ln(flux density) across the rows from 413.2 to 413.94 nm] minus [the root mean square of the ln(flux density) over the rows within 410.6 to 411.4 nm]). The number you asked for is 1.11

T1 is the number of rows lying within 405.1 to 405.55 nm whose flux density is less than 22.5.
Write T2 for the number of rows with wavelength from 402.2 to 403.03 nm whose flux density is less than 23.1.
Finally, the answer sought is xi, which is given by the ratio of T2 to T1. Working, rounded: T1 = 2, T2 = 5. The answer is 2.5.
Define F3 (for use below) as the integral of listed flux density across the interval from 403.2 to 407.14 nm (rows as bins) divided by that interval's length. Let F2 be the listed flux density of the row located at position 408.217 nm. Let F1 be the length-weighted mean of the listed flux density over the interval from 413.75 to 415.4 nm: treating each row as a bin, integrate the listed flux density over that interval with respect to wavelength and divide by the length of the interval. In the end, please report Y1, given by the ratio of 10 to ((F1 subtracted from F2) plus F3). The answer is 0.55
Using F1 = 22.6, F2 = 17.9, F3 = 22.9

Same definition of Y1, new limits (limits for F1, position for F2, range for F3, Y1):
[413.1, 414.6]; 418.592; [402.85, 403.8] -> 0.46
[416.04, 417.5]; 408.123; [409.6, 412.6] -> 0.51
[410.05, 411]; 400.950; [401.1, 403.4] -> 0.32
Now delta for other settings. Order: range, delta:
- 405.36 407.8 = -2.78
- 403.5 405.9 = -2.50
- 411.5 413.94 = -2.26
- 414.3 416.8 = -2.26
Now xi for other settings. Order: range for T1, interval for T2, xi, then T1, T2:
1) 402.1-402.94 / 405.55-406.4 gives 1.5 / 4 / 6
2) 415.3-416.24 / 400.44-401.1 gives 0.3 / 6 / 2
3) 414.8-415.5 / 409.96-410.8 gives 3.0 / 3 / 9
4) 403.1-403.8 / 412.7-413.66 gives 6.0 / 1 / 6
